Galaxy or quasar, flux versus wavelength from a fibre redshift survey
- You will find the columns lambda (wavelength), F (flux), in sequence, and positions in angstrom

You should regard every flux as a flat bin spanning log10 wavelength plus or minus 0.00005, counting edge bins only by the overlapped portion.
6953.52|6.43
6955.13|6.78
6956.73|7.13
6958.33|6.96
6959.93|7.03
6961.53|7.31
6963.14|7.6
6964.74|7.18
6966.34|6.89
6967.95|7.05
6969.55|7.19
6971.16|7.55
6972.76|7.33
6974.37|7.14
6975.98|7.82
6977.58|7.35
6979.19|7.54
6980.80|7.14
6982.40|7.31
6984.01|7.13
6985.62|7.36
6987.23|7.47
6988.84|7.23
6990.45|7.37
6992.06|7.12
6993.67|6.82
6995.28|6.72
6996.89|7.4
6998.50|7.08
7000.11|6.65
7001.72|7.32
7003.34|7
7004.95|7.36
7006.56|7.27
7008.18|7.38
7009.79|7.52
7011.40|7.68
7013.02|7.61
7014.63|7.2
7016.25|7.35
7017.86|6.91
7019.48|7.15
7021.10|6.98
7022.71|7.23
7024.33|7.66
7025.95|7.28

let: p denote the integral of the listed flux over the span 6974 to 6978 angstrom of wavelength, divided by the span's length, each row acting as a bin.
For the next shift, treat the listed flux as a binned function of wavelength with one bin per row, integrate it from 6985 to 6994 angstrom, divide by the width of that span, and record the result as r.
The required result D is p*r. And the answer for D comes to 54.20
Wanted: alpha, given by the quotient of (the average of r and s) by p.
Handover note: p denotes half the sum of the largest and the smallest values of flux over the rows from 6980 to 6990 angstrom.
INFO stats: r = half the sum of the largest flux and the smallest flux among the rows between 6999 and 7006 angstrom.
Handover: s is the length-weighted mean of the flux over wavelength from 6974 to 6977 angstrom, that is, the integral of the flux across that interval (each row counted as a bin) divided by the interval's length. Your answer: 1.00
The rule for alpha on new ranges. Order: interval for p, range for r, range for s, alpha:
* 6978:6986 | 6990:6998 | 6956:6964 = 0.97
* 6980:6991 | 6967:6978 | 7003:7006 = 1.00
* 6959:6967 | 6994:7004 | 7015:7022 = 0.98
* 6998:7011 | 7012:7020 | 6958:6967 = 1.02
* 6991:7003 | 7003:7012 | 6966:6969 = 1.02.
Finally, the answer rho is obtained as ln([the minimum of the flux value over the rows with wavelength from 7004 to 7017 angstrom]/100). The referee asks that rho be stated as -2.63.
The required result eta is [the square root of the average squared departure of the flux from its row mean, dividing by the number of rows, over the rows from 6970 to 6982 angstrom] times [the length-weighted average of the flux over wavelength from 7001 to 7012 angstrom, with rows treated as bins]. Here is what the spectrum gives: 1.7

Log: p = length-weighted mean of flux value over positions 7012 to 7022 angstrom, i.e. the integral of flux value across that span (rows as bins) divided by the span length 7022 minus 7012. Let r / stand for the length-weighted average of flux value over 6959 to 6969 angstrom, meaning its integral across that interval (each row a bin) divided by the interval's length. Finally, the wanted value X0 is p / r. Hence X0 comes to 1.00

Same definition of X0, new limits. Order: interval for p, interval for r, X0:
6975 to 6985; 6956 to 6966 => 1.03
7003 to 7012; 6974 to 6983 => 1.00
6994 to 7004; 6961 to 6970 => 0.97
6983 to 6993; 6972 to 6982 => 0.98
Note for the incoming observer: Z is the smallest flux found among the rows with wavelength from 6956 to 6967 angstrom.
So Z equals 6.89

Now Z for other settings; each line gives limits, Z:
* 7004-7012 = 7.27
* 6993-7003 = 6.65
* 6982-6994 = 6.82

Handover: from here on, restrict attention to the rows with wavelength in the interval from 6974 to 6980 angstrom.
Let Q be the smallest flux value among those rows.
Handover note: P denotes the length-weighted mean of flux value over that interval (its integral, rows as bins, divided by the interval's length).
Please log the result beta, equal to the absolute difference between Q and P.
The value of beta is 0.34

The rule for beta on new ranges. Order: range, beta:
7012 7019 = 0.36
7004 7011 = 0.13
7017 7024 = 0.20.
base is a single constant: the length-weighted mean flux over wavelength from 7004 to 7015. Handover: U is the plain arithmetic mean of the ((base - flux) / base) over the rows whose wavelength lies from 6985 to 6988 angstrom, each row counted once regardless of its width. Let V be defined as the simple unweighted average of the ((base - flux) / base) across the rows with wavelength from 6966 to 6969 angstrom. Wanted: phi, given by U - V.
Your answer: -0.06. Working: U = 0.003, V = 0.063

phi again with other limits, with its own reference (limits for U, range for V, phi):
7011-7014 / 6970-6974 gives -0.03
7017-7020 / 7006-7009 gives 0.04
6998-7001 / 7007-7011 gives 0.08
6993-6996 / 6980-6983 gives 0.06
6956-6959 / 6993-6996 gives -0.04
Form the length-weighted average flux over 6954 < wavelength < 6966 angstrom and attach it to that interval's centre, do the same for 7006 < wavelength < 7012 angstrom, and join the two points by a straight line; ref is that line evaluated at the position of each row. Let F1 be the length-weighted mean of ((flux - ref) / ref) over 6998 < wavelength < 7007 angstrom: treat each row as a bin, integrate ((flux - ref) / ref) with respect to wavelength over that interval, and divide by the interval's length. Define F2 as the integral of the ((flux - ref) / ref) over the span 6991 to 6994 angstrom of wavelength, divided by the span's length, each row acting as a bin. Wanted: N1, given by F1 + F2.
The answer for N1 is -0.09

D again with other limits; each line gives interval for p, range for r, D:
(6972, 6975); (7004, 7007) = 52.91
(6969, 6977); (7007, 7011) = 55.28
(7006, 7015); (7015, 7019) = 53.23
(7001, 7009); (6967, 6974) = 52.71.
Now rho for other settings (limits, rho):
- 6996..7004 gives -2.71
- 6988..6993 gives -2.64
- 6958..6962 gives -2.66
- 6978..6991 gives -2.64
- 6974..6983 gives -2.64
